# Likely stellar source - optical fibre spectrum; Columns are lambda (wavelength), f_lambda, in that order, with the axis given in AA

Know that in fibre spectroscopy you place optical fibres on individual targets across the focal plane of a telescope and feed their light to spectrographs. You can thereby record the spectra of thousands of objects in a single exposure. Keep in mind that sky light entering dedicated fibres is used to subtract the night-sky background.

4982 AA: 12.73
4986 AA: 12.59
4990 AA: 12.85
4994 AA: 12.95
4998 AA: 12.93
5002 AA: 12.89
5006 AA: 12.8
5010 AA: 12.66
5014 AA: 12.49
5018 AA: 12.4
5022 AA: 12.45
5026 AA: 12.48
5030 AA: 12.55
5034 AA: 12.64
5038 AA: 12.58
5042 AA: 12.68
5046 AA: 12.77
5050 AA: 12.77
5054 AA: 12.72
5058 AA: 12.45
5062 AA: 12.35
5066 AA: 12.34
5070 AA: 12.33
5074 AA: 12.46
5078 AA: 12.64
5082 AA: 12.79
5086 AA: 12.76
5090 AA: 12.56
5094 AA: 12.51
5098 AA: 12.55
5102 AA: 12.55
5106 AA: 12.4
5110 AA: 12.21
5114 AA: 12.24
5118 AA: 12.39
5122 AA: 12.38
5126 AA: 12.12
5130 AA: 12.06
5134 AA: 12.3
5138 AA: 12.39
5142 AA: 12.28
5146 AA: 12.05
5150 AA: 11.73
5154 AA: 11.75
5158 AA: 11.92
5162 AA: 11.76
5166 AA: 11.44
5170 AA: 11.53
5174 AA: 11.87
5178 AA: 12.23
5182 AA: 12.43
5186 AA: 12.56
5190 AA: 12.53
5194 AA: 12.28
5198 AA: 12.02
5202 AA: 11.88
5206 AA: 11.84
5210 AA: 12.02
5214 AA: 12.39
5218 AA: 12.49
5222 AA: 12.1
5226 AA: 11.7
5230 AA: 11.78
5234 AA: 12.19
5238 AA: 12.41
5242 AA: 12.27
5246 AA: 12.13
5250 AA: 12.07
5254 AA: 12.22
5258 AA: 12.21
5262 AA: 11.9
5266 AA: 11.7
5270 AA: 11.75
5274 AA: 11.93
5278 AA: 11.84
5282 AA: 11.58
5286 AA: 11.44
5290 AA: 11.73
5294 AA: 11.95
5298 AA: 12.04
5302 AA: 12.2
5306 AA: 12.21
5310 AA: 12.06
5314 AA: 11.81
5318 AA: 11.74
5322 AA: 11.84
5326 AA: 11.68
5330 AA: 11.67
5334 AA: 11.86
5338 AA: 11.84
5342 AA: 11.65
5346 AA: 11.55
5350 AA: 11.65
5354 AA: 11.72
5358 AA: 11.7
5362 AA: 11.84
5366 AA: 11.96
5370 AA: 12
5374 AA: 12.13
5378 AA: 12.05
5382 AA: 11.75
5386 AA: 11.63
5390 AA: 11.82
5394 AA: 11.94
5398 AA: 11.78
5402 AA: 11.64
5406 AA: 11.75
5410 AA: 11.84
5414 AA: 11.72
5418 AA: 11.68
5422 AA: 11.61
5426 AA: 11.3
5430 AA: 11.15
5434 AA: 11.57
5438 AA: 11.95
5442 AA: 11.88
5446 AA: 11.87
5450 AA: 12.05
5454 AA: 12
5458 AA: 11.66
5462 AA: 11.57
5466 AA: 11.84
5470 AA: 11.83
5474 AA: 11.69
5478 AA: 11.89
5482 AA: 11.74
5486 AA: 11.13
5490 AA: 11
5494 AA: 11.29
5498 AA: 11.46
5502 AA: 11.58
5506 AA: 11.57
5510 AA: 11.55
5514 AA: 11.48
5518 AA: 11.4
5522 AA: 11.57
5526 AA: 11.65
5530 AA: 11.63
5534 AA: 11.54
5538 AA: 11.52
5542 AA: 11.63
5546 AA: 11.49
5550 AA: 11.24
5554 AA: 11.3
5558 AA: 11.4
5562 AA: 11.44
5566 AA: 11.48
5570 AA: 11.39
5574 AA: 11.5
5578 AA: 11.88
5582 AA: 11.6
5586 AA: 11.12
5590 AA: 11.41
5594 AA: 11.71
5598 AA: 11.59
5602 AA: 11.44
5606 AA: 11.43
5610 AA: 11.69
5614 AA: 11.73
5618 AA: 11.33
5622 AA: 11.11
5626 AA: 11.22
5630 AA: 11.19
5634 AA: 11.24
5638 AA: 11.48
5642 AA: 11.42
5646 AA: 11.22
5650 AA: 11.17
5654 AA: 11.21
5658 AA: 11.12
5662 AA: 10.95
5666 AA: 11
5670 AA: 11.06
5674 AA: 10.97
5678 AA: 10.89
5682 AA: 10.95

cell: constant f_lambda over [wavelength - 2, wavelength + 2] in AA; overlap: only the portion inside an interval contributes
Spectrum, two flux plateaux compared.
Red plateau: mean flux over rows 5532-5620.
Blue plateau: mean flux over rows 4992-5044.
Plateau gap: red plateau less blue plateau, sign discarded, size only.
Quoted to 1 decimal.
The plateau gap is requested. 1.2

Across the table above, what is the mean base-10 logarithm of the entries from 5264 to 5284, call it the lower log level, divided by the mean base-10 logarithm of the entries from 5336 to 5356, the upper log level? 1.00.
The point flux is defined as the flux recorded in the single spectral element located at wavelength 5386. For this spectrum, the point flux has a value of 11.63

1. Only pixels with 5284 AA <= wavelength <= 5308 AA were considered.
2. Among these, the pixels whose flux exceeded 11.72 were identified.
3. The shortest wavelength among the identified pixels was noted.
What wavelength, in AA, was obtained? 5290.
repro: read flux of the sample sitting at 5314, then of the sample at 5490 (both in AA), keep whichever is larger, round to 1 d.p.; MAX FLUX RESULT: 11.8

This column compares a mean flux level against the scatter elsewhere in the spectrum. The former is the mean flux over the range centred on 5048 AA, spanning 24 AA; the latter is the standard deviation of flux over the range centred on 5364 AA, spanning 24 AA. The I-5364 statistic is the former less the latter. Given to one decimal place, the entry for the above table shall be 12.5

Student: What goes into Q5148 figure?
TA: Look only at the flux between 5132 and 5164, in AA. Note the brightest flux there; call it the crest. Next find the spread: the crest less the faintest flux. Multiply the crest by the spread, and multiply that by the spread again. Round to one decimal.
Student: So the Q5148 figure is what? 5.4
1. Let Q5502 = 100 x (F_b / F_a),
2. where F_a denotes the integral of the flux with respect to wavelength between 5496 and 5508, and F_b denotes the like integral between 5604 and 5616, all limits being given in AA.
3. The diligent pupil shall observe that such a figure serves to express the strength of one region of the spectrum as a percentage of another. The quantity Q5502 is 101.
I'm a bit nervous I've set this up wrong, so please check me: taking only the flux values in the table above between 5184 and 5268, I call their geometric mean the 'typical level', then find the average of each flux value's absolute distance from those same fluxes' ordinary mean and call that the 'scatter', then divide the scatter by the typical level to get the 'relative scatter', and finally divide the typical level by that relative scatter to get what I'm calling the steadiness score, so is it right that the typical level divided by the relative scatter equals 680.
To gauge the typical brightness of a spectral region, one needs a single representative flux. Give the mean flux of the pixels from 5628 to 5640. 11.3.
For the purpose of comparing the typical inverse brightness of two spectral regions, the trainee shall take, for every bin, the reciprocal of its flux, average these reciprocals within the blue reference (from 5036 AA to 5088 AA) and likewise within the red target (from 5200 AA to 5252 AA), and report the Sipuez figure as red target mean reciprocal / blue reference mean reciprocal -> 1.04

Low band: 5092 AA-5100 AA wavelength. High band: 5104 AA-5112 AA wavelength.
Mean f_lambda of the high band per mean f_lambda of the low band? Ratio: 0.98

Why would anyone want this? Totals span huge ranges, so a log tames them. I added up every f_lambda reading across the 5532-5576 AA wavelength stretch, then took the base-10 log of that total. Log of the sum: 2.10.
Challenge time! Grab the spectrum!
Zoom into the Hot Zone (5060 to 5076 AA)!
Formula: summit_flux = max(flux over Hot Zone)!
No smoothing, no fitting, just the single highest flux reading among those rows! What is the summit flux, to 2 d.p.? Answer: 12.46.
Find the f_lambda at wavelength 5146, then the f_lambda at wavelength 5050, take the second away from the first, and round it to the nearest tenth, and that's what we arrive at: -0.7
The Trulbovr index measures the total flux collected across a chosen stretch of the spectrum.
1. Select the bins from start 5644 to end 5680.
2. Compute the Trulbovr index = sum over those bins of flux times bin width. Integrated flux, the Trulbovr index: 398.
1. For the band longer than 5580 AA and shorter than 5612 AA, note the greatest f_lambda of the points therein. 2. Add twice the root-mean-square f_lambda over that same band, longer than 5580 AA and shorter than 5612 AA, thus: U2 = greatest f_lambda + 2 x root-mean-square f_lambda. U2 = 35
